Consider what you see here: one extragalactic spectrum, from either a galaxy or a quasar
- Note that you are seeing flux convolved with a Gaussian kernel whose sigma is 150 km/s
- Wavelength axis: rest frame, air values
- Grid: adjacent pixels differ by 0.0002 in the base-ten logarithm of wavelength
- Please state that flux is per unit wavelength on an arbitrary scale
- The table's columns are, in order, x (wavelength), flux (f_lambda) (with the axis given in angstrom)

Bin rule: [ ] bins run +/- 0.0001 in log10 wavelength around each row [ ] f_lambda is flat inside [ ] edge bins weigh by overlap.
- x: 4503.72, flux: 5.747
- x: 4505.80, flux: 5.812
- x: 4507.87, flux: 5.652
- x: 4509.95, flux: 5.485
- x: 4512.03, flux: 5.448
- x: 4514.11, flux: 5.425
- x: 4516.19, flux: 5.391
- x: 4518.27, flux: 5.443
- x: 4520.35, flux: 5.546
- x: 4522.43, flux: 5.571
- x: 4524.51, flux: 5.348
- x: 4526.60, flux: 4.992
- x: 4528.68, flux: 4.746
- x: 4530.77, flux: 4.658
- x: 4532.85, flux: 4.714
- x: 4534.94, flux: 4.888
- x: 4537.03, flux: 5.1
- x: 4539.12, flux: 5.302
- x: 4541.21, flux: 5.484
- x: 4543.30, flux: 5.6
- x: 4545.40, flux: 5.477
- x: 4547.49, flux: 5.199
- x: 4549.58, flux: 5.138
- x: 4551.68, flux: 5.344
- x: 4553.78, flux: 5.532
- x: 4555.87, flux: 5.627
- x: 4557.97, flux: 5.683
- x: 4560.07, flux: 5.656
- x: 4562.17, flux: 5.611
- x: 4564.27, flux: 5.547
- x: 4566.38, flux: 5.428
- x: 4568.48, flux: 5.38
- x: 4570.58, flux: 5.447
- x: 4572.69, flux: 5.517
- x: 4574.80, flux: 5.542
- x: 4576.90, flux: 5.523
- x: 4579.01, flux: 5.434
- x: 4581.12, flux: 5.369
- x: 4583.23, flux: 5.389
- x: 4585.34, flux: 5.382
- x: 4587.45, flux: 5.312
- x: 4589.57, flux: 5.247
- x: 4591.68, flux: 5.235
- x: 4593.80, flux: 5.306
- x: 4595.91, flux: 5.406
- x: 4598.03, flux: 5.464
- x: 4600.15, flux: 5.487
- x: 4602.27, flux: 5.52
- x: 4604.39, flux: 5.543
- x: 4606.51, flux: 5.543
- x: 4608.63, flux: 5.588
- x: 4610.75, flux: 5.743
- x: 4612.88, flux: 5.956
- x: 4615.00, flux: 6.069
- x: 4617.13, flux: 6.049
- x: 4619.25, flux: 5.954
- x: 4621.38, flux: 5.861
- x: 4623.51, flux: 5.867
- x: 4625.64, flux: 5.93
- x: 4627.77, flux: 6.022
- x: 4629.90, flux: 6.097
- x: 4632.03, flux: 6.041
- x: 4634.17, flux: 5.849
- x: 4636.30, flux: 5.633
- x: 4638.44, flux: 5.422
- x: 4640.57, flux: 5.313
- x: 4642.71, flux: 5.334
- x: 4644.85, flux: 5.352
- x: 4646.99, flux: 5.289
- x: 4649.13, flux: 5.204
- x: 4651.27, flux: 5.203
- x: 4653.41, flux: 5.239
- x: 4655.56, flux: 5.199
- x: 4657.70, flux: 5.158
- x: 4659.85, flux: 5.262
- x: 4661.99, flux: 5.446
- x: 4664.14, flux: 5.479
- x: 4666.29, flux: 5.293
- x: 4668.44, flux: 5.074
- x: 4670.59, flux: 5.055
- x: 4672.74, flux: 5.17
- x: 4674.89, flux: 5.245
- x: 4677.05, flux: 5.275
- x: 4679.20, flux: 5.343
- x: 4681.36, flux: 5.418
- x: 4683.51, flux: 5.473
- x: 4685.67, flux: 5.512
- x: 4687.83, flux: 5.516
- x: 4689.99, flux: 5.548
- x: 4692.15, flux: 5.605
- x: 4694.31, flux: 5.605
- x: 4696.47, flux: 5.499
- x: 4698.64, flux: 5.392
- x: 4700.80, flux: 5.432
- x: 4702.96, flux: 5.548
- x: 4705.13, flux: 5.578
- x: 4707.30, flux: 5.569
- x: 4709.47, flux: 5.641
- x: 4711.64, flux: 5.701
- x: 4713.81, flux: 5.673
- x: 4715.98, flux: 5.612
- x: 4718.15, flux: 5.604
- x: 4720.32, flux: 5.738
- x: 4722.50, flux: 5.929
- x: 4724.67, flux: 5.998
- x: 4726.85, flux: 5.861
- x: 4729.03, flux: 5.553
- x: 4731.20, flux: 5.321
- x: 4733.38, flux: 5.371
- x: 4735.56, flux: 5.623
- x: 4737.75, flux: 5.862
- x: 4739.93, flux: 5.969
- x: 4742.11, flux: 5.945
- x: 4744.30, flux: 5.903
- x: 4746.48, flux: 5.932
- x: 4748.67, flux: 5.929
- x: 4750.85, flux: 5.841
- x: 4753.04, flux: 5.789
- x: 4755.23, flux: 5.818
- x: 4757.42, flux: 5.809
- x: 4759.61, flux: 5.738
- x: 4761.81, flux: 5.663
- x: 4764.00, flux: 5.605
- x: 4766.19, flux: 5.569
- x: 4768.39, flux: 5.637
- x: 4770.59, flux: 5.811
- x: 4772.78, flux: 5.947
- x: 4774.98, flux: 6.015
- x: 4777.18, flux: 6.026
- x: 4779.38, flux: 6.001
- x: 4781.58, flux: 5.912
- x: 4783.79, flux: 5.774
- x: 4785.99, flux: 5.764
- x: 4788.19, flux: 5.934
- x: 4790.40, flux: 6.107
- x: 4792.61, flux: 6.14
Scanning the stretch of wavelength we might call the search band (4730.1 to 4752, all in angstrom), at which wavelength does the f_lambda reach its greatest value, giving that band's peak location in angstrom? 4739.93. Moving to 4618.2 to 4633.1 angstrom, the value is 4629.90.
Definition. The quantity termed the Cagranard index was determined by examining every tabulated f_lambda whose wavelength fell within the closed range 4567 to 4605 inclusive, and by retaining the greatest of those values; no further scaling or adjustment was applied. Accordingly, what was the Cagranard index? 5.543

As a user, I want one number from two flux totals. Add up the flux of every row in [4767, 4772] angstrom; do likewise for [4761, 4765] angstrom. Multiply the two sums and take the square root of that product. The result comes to 11.4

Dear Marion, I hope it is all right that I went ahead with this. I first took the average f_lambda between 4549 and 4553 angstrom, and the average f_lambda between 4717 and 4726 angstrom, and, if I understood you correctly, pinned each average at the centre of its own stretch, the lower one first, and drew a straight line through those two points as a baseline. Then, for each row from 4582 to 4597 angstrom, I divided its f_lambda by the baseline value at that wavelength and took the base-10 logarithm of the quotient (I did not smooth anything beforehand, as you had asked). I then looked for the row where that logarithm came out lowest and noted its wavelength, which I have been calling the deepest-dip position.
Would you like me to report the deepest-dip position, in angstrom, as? 4591.68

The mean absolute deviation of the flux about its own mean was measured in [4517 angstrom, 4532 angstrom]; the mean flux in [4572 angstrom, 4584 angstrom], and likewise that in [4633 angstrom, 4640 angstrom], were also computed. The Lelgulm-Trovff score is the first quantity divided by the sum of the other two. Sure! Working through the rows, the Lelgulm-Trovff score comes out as 0.030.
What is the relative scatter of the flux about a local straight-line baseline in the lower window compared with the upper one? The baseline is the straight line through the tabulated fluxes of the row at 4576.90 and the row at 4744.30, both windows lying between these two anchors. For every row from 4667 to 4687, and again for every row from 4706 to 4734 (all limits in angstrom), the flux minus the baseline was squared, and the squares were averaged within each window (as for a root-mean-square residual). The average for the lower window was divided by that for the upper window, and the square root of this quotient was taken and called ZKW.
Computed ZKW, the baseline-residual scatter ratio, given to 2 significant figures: 1.8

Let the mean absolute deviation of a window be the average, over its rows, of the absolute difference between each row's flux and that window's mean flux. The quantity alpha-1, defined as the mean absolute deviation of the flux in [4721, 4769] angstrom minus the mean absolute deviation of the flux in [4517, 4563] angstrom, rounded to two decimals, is -0.11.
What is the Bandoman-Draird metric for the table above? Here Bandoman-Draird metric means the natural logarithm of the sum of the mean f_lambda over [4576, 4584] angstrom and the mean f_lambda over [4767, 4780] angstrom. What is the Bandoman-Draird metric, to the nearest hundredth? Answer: 2.43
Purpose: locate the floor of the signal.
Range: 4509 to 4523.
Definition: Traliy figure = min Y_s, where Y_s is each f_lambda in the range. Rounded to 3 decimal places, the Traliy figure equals 5.391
